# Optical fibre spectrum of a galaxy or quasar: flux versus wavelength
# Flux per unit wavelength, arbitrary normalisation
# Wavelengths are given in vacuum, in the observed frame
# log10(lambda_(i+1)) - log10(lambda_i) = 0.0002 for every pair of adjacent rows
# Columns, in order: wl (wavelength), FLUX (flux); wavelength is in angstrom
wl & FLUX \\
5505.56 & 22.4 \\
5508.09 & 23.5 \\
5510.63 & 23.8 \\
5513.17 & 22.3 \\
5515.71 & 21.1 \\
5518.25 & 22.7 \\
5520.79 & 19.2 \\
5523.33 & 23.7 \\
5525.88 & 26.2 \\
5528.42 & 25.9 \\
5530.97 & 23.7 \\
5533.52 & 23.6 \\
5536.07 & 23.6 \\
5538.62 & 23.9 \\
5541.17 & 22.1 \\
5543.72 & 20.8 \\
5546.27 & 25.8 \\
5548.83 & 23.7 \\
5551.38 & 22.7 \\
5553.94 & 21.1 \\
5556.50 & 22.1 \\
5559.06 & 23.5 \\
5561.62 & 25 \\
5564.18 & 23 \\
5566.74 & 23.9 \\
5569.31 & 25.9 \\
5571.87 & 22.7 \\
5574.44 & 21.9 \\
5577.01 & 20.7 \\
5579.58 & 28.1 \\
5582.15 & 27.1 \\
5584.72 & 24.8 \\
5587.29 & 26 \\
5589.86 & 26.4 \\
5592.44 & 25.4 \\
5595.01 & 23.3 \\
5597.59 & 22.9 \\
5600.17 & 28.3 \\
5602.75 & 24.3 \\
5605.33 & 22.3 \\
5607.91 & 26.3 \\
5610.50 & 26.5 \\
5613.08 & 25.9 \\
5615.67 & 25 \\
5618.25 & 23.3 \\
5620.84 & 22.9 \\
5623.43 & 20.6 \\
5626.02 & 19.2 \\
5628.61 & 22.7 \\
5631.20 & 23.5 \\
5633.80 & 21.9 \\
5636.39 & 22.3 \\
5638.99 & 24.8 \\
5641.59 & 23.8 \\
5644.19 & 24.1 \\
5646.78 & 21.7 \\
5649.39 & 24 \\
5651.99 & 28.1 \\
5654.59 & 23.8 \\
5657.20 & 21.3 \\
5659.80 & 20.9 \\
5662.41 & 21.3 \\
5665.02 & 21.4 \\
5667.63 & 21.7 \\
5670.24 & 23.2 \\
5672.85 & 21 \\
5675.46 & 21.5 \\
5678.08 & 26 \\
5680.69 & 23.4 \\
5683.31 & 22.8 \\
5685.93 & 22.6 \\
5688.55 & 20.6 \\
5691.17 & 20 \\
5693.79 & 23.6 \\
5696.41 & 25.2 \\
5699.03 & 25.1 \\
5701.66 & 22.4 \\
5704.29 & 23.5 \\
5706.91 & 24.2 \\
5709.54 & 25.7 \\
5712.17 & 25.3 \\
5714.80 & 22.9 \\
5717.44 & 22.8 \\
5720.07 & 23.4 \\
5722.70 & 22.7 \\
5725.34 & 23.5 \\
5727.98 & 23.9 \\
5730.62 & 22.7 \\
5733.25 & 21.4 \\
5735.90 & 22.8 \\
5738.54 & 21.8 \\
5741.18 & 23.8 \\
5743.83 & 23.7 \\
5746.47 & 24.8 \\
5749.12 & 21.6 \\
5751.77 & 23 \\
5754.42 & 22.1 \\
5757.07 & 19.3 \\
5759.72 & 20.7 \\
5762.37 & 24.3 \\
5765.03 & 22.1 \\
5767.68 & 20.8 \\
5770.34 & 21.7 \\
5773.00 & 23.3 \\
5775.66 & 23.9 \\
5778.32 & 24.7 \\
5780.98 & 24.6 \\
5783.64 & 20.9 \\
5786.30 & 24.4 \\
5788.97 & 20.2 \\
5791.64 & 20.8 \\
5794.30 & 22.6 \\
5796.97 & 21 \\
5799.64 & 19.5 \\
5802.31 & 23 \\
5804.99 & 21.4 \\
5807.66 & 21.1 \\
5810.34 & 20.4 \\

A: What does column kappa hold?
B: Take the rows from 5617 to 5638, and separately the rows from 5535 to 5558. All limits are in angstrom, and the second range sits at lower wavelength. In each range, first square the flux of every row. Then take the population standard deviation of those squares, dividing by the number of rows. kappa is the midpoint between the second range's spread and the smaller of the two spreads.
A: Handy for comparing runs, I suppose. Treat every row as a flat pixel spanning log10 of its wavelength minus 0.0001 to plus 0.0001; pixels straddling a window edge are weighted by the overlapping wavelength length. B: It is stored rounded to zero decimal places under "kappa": 64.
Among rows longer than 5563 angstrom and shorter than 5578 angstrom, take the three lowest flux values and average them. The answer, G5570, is 21.8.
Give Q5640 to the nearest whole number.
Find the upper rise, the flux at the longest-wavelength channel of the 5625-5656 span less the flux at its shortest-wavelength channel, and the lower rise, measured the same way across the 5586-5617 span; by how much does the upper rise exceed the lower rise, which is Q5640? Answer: 6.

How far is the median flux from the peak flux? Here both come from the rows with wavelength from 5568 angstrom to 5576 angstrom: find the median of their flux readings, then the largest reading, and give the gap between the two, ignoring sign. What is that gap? 3.2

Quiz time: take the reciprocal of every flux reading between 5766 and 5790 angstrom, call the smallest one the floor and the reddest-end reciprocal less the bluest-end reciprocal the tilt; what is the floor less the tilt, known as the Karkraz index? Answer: 0.039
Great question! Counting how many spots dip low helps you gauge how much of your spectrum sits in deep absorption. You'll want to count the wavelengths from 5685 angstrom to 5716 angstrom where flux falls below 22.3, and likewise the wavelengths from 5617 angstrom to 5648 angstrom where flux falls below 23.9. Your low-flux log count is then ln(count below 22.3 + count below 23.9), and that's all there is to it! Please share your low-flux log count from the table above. 2.5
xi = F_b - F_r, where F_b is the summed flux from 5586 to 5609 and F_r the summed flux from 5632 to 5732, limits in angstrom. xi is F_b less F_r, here -654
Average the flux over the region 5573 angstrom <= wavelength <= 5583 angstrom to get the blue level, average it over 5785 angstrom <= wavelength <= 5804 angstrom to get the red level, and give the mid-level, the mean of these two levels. 23.0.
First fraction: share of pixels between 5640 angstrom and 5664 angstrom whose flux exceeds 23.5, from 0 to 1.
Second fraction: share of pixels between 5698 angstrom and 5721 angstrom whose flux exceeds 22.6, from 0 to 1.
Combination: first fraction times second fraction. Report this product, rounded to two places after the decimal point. 0.49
